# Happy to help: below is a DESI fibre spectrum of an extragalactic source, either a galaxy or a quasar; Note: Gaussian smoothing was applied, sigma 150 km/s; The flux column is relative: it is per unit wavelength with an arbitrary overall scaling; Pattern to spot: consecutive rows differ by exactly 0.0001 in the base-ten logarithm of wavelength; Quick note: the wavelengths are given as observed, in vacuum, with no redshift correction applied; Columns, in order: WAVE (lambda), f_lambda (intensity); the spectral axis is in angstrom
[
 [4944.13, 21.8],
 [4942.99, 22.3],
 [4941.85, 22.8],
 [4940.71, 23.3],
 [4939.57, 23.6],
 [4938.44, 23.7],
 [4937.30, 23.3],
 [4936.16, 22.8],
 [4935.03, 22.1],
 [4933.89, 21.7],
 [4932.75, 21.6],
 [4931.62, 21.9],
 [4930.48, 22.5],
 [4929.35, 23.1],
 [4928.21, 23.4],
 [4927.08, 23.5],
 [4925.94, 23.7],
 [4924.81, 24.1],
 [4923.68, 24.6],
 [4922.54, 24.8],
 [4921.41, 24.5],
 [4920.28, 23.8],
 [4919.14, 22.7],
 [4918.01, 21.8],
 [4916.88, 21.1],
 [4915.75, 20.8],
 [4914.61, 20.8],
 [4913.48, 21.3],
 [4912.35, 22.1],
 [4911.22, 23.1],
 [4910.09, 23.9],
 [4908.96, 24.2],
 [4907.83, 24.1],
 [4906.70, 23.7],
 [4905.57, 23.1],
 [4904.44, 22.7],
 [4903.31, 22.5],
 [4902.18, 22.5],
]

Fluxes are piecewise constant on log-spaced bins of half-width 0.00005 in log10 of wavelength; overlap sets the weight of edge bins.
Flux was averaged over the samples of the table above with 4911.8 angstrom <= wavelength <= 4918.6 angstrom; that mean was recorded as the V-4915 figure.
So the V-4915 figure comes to 21.3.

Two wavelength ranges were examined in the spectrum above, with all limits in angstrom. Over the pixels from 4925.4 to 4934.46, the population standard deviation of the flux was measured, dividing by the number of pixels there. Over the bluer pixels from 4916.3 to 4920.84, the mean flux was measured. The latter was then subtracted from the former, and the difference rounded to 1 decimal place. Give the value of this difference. -21.5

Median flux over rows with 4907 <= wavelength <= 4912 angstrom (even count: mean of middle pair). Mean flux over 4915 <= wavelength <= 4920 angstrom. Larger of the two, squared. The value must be 576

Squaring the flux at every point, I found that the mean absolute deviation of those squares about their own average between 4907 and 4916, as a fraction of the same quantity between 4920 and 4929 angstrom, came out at 2.7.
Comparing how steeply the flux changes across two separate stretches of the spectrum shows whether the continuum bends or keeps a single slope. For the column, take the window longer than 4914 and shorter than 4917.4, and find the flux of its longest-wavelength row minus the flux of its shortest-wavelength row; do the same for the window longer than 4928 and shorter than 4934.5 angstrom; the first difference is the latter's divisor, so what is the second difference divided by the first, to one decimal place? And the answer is -5.7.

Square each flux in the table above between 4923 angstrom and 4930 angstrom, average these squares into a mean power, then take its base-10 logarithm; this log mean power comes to 2.75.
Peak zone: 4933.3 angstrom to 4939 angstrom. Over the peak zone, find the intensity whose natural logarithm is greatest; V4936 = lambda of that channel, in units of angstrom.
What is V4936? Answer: 4938.44 angstrom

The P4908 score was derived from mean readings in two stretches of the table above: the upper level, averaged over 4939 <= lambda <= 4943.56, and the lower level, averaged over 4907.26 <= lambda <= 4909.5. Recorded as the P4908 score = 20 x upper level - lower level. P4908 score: 436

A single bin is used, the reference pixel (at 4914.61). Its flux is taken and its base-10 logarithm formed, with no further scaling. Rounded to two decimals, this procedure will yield 1.32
